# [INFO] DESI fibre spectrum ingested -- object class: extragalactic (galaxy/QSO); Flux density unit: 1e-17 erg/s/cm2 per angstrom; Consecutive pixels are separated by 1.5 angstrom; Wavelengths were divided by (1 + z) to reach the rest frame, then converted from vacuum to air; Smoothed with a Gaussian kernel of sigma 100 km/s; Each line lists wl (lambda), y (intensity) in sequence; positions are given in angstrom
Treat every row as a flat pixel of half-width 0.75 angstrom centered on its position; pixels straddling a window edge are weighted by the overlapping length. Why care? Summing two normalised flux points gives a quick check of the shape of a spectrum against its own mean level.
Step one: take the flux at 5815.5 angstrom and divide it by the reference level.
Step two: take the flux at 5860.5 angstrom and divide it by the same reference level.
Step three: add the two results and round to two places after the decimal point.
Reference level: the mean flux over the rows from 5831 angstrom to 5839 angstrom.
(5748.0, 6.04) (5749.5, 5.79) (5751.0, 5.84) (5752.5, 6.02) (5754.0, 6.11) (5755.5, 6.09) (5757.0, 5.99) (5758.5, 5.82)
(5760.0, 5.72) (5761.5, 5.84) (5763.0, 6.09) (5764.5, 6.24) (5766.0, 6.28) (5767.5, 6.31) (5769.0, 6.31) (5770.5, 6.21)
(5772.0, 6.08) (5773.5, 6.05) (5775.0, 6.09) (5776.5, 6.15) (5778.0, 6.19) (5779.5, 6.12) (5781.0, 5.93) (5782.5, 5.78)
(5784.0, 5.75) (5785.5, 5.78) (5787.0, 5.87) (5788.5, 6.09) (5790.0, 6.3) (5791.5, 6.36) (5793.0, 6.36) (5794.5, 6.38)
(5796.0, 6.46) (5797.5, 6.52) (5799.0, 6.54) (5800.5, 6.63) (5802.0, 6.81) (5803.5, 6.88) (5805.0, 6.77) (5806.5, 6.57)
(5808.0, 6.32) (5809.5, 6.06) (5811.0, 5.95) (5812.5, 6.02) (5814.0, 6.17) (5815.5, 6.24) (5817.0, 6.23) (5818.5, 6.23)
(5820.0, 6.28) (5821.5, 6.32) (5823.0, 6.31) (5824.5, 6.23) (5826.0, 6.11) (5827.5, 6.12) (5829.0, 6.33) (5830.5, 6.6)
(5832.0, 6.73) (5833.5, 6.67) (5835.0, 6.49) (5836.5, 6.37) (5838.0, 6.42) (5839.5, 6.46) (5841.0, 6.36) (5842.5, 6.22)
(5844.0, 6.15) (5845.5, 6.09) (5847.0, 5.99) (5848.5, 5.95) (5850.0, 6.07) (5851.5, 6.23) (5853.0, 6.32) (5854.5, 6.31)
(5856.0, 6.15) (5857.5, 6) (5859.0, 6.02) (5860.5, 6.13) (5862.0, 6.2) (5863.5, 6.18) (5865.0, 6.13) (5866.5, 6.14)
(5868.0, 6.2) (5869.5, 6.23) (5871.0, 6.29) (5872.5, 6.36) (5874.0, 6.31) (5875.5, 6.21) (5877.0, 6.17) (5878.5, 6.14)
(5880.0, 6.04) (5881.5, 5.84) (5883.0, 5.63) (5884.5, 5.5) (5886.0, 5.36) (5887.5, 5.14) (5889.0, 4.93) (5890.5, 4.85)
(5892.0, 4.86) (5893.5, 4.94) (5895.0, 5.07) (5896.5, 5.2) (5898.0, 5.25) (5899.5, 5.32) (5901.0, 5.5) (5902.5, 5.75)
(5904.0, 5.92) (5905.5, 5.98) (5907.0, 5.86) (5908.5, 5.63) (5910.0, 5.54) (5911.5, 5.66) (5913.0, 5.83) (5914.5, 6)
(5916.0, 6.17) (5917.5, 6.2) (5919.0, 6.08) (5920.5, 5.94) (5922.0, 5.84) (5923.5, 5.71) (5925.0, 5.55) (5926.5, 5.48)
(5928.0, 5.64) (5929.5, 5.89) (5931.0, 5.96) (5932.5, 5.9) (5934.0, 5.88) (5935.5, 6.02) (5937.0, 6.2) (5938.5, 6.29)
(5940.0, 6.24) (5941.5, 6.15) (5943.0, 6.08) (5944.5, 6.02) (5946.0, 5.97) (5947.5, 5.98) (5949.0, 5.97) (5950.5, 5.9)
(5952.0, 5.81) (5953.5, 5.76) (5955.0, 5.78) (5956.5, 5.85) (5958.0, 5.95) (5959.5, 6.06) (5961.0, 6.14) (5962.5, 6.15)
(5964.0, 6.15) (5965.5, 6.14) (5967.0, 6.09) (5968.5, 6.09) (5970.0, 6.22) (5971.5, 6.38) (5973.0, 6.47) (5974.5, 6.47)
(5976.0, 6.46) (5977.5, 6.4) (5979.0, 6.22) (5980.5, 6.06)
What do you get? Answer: 1.89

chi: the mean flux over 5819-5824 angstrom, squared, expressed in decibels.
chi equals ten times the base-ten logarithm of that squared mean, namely 16.0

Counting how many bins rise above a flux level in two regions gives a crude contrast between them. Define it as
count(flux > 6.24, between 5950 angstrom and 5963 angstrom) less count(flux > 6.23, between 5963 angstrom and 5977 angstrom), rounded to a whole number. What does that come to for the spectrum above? -4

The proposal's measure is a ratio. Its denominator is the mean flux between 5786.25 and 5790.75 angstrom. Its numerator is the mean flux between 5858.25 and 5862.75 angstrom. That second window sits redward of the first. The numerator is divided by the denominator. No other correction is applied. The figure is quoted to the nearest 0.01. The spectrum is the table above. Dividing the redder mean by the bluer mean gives 1.00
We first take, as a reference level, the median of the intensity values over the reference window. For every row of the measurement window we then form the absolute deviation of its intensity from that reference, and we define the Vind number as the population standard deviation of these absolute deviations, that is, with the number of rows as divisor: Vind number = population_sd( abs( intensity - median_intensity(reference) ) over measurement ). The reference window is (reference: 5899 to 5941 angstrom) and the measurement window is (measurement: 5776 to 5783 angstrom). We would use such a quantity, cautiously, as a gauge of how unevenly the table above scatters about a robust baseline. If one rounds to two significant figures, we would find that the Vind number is 0.099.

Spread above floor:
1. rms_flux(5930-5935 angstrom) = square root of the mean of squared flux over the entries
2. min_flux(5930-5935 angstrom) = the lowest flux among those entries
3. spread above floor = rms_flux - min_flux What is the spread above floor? 0.033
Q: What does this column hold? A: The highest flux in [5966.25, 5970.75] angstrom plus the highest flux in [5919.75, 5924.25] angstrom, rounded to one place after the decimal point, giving 12.2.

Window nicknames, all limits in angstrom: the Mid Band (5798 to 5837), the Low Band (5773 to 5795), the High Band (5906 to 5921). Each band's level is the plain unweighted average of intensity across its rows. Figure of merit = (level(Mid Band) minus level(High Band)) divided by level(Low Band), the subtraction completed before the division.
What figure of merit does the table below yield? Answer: 0.081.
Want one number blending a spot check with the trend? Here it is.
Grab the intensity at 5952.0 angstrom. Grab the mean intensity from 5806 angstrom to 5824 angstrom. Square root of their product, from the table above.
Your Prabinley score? 6.0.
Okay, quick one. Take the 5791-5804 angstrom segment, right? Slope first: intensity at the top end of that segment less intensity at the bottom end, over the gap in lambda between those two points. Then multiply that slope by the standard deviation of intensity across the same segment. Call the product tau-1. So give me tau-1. 0.008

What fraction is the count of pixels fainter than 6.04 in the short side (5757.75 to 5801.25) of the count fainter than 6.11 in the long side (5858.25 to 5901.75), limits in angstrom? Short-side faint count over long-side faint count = 0.50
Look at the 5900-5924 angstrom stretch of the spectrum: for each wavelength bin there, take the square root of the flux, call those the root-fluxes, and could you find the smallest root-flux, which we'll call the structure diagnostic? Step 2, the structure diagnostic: 2.35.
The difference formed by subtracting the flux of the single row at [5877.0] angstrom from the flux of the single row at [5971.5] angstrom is 0.21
